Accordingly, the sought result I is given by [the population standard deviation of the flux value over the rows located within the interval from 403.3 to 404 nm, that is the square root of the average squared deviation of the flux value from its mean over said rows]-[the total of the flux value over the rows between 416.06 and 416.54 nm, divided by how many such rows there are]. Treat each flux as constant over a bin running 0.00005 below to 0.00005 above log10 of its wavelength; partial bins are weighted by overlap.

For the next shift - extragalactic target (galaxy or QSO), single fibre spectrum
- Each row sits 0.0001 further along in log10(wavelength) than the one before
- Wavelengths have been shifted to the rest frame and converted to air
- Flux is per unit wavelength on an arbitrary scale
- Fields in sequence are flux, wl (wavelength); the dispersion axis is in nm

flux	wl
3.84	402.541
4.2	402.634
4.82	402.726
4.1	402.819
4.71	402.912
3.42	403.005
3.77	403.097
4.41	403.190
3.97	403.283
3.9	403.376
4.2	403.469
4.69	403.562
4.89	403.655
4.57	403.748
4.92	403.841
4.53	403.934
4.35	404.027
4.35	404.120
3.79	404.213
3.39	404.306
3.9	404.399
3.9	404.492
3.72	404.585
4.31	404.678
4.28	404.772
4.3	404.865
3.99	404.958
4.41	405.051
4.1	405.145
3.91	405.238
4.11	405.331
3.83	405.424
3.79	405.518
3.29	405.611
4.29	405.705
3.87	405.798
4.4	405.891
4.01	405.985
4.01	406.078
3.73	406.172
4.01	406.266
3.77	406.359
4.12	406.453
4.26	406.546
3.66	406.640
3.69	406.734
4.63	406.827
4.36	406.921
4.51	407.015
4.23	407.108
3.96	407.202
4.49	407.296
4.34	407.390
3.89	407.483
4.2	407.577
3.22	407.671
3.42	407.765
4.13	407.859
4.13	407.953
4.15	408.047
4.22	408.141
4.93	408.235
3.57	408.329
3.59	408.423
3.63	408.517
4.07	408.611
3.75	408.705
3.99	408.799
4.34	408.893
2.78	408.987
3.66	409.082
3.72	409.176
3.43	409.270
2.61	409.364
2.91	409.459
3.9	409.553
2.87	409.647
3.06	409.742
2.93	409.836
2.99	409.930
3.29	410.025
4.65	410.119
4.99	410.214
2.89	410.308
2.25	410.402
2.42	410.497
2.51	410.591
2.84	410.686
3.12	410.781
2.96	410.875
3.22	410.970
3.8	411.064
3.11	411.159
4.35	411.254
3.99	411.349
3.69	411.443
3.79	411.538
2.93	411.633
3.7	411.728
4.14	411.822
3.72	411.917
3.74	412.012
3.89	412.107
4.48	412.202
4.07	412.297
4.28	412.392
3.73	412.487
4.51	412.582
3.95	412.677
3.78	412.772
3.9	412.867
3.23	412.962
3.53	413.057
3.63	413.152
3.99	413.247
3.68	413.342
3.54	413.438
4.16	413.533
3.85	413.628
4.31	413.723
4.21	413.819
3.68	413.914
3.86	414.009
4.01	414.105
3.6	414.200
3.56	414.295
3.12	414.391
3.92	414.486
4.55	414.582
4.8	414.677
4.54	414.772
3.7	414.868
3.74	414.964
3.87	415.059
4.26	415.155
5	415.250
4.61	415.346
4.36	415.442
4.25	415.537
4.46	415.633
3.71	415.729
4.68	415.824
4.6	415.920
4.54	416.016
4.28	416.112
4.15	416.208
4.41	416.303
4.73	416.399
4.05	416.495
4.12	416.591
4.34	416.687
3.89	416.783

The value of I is -3.98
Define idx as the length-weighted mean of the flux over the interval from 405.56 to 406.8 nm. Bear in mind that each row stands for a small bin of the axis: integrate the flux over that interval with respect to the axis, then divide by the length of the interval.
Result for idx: 3.94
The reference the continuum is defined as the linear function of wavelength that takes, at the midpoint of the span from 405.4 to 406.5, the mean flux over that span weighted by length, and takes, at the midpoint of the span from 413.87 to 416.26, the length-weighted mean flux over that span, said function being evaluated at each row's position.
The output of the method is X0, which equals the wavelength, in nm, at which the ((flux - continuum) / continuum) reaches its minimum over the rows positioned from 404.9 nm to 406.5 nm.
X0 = 405.611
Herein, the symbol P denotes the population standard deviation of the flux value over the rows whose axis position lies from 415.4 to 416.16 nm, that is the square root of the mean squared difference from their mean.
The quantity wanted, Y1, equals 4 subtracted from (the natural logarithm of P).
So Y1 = -5.26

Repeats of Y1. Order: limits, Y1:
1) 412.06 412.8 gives -5.25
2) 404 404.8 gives -5.13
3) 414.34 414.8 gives -4.50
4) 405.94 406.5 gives -5.96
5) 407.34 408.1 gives -4.98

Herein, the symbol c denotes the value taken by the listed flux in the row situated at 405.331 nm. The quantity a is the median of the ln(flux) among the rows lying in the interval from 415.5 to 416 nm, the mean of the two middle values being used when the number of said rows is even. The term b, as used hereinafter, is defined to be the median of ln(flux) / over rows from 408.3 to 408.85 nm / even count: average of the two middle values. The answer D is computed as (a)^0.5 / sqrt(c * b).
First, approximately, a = 1.50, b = 1.31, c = 4.11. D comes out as 0.528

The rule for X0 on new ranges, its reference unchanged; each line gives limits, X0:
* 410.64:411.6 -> 410.686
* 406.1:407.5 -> 406.640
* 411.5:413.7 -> 411.633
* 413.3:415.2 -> 414.391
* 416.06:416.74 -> 416.495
